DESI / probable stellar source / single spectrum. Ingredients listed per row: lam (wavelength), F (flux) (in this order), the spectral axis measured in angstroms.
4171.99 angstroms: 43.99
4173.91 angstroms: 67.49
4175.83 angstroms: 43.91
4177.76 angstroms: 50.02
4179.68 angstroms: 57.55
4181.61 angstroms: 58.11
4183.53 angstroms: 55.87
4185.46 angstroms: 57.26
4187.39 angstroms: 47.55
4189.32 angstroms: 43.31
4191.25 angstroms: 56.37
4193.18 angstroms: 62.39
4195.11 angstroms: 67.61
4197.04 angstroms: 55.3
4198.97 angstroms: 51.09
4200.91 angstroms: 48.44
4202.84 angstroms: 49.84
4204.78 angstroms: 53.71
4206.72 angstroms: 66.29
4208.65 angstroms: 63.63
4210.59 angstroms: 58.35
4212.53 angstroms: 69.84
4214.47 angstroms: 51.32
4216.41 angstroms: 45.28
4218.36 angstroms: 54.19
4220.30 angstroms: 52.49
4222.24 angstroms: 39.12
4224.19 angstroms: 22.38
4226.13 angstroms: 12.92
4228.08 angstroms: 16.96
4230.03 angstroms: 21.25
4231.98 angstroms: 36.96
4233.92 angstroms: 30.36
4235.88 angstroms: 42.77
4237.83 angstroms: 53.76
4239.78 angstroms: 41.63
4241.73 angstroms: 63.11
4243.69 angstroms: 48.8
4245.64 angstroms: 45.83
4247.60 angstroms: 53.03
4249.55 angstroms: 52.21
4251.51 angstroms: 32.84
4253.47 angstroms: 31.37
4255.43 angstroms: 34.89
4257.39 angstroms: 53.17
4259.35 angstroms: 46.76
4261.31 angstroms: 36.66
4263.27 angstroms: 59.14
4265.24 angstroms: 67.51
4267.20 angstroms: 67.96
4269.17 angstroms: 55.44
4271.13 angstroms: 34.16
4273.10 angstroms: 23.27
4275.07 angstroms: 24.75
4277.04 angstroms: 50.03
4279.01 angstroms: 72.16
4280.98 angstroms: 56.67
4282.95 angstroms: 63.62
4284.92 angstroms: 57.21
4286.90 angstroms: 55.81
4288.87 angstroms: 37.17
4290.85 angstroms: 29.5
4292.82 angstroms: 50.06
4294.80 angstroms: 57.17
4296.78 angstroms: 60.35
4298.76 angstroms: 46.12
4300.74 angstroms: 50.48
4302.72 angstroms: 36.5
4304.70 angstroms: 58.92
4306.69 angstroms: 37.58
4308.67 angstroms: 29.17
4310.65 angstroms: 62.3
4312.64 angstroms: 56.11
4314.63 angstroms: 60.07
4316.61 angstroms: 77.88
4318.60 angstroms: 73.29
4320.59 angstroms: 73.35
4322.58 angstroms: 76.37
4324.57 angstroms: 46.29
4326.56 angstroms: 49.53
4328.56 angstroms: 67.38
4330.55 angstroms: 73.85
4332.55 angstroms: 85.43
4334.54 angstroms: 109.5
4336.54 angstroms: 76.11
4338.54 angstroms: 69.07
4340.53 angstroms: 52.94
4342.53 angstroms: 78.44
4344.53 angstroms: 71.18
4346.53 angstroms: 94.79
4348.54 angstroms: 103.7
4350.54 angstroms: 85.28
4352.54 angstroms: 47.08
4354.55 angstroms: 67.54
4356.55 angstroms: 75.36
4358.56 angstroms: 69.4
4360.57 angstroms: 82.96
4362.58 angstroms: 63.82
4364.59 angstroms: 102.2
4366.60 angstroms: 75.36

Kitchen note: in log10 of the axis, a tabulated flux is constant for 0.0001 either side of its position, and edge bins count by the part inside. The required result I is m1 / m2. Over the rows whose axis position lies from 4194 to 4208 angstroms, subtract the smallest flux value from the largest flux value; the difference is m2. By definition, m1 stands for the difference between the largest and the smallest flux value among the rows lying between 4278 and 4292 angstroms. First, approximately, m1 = 43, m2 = 19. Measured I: 2.2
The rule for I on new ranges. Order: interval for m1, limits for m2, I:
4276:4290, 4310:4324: 1.6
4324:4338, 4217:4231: 1.5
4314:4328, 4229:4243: 0.8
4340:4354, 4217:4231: 1.4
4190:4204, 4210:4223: 0.6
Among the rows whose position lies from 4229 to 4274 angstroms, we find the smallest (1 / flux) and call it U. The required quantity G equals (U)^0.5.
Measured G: 0.121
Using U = 0.0147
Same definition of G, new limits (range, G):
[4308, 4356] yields 0.096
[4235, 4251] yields 0.126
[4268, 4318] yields 0.113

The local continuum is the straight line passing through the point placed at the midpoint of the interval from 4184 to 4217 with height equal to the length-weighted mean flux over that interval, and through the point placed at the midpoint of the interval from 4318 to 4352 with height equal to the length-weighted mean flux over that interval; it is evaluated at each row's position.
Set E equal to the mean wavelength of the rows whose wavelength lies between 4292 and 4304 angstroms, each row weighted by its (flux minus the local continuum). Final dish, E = 4298.7 angstroms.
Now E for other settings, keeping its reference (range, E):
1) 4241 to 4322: 4280.5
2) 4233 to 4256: 4245.8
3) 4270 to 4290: 4278.0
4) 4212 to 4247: 4230.4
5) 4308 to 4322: 4310.1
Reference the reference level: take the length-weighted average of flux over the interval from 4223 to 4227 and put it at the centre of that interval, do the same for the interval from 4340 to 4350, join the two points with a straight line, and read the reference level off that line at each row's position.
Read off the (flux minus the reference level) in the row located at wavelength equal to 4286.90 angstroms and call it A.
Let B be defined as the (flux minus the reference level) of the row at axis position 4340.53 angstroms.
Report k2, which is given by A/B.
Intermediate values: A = 5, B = -26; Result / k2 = 0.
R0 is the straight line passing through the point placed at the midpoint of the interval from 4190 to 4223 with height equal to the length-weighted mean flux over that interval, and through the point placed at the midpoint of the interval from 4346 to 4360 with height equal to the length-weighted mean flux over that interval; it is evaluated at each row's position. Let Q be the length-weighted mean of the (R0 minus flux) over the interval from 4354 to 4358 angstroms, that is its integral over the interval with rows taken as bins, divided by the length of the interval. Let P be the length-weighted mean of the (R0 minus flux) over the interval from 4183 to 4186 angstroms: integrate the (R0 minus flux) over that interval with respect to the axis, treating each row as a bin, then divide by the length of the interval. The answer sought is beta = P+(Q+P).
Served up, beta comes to -2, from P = -4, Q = 6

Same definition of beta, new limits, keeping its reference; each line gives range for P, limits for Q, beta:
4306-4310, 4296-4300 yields 87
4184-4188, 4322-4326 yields 13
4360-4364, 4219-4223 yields 17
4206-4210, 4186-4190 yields -11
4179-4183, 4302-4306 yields 11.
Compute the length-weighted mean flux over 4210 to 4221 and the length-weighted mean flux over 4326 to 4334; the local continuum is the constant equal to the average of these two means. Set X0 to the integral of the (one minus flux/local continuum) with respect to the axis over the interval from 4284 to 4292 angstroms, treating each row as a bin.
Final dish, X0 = 2 angstroms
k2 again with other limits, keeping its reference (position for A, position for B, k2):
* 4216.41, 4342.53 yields -16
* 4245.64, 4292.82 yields -4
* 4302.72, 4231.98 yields -2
